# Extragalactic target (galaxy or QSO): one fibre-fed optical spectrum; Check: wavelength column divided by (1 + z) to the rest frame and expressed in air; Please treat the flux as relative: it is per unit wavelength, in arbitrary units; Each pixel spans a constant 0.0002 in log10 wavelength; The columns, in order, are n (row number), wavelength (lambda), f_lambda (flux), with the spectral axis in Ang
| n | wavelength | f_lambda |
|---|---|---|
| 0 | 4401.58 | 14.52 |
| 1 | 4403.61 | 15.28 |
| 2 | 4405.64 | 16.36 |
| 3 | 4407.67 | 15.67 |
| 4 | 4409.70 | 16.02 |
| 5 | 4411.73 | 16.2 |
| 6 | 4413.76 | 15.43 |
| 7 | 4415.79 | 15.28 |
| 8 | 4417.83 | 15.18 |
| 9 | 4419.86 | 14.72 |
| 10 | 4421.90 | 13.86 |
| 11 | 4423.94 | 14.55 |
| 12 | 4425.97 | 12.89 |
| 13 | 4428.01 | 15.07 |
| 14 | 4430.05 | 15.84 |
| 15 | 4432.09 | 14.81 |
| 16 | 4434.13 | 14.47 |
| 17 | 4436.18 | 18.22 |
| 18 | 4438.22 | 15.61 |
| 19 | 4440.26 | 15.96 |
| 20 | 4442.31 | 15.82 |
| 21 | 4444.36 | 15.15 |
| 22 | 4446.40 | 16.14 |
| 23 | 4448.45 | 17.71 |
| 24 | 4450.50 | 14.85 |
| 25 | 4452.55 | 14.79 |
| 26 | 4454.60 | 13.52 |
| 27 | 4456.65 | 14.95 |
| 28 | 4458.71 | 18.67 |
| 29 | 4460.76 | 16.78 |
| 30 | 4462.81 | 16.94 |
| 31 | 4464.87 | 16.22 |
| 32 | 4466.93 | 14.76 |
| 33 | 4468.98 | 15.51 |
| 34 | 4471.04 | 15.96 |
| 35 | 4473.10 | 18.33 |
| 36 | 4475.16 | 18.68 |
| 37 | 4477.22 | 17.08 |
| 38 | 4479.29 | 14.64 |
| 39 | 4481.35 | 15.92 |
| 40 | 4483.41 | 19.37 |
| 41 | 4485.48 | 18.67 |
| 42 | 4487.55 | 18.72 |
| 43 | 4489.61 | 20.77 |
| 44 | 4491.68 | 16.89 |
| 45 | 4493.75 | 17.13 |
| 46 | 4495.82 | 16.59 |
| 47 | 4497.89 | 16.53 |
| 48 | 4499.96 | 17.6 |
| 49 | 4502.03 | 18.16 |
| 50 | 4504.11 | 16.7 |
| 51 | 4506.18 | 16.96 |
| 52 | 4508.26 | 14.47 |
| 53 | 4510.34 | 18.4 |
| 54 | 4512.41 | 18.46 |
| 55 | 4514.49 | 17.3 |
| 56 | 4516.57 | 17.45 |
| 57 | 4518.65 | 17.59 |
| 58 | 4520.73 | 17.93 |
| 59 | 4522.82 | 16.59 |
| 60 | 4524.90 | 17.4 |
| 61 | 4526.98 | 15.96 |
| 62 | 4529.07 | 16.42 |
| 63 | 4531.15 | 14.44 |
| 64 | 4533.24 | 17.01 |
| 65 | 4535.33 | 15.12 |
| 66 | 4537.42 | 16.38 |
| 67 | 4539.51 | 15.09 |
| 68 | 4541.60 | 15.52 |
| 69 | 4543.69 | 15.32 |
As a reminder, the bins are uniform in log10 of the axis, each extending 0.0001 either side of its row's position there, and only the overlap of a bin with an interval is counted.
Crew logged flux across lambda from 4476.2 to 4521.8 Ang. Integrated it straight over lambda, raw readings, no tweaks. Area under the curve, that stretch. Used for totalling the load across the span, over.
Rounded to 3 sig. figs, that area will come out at 794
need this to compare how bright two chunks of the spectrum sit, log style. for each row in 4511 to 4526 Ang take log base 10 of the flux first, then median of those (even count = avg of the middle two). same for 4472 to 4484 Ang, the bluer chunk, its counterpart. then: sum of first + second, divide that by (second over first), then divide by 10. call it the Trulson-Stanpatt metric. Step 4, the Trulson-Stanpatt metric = 0.248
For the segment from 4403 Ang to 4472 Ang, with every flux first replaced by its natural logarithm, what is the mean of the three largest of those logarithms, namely 2.90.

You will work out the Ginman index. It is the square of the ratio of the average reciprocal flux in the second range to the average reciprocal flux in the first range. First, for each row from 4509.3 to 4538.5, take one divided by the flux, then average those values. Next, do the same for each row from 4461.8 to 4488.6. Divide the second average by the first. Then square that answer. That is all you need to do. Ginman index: 1.00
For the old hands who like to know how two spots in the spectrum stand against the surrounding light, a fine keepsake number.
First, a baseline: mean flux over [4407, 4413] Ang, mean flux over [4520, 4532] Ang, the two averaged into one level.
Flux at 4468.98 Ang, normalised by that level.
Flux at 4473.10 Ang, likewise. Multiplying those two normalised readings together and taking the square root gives 1.040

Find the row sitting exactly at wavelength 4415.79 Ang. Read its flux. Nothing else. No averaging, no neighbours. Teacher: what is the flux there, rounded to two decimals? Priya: 15.28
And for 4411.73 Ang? 16.20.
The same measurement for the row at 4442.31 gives 15.82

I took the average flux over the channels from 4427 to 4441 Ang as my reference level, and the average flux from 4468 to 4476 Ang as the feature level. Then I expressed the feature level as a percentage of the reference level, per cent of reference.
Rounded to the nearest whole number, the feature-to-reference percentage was 109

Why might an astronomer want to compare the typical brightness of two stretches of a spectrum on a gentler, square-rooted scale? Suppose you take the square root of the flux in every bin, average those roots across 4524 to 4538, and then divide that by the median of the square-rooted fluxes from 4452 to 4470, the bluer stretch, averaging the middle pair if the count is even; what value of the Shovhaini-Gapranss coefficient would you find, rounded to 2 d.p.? 1.02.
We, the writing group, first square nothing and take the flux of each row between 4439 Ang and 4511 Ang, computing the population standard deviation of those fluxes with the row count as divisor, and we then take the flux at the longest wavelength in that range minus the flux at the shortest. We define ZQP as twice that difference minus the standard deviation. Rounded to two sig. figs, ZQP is 3.3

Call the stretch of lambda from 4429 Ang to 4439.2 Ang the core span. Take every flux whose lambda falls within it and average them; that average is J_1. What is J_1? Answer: 15.8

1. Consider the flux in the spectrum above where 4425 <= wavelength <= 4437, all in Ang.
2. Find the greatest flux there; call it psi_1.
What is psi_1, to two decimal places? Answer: 18.22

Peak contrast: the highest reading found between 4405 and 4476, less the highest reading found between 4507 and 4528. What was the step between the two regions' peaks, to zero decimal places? 0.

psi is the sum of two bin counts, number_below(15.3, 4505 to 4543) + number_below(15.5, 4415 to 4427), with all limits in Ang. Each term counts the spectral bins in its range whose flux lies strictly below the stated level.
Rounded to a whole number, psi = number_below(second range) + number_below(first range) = 10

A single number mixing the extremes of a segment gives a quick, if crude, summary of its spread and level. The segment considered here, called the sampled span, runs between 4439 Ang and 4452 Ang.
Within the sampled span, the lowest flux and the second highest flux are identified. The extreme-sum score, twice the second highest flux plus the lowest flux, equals 47.1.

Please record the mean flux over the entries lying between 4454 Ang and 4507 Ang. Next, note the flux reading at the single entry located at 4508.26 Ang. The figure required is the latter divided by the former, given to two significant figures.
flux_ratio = 0.85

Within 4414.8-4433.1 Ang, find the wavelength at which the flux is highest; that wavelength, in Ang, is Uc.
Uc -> 4430.05 Ang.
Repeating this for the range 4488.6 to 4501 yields 4489.61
